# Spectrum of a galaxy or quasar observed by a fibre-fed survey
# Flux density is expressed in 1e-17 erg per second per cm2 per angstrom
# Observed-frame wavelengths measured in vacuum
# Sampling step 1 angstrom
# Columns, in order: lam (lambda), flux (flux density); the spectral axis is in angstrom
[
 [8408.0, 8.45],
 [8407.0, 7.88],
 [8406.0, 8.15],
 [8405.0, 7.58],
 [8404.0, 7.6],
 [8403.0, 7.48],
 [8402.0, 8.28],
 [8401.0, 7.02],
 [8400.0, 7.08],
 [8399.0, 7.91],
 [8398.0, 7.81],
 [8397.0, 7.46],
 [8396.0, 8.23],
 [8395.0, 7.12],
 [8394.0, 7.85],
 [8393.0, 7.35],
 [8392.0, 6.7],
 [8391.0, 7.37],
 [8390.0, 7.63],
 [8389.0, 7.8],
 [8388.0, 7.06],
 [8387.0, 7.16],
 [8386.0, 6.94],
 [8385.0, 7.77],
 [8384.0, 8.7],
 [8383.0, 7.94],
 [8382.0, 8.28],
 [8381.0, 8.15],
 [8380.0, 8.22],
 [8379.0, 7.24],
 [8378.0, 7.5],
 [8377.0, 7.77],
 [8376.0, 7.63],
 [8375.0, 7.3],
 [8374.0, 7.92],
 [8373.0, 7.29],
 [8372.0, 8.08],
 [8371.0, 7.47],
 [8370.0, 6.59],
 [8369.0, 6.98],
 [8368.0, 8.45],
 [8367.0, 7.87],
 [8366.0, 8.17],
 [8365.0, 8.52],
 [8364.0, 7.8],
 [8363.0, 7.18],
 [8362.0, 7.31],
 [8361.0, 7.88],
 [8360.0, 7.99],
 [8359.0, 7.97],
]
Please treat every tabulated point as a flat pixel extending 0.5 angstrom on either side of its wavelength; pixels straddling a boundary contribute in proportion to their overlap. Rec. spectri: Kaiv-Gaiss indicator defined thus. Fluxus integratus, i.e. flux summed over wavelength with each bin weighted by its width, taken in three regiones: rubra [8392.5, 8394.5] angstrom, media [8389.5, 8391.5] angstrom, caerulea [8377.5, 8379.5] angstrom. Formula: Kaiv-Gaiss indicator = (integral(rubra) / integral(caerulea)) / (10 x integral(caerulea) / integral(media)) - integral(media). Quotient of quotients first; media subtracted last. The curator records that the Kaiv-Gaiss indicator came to -14.9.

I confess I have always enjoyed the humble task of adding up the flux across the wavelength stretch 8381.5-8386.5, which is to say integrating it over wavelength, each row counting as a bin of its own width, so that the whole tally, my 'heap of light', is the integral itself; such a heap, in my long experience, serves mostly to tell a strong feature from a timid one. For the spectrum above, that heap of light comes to 39.6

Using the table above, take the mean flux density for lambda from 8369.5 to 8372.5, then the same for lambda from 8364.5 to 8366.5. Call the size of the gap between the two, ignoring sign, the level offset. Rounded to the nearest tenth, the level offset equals 1.0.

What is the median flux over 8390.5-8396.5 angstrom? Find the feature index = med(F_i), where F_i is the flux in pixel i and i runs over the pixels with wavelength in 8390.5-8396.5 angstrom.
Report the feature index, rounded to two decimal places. 7.36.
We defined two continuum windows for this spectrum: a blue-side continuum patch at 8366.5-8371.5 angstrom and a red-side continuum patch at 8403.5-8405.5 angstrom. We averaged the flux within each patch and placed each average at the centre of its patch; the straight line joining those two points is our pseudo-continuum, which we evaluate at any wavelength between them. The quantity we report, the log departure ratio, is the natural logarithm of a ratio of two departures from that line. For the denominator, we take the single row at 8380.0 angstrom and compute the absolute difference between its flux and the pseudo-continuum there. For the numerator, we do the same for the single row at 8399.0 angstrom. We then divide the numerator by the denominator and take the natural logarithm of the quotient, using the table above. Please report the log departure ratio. -0.74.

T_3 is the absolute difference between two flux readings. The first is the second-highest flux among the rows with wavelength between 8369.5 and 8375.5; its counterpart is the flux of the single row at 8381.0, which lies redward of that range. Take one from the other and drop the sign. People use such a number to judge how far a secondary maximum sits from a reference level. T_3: 0.23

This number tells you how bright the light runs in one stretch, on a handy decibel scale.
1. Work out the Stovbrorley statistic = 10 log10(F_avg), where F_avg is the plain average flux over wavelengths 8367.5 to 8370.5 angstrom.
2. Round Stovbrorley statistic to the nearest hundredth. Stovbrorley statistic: 8.66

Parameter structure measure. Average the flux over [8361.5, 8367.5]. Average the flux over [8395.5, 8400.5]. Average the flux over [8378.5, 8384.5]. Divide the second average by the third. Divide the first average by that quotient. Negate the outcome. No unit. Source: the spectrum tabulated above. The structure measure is -8.2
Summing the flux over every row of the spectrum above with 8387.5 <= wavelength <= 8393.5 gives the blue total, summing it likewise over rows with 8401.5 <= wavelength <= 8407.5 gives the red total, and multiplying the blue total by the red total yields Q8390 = 2062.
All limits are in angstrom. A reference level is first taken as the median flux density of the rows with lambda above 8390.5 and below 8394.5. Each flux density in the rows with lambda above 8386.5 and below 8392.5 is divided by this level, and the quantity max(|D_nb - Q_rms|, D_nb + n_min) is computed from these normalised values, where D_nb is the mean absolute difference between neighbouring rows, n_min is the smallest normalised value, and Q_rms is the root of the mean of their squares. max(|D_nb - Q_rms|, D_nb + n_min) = 0.96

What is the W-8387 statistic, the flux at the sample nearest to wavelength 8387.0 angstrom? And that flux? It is 7.16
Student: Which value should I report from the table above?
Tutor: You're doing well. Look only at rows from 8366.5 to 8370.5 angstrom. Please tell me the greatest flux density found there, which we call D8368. 8.45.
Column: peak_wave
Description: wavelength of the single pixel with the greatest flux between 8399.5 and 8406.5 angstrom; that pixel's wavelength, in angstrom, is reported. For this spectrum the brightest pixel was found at 8402.0 angstrom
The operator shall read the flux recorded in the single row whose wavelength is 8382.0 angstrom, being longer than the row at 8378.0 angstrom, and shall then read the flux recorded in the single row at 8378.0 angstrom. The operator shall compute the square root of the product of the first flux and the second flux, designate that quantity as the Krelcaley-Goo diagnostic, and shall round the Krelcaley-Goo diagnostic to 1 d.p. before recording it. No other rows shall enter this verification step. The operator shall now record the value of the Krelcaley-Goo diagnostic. 7.9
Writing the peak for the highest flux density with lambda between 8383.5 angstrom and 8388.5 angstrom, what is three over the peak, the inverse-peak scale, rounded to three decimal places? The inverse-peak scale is 0.345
